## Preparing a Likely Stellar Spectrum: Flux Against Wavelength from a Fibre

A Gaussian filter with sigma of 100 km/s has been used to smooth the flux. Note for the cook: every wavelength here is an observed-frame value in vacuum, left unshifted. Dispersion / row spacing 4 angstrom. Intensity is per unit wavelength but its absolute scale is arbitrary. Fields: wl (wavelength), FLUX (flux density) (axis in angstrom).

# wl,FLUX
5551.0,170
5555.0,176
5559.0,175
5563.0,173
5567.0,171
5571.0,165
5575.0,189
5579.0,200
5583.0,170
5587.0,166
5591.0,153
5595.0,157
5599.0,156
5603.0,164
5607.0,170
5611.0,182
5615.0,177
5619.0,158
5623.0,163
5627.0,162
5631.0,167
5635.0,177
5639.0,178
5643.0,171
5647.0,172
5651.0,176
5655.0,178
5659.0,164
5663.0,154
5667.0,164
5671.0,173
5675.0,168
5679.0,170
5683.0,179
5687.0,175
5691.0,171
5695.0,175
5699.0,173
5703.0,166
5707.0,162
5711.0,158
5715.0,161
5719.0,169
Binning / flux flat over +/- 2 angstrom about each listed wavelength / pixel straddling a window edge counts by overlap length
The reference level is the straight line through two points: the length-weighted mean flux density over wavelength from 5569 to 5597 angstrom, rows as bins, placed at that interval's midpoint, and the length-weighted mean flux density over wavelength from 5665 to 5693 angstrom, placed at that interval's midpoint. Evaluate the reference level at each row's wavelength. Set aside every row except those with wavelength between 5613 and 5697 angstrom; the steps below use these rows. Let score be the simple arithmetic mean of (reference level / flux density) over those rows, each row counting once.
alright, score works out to 1.01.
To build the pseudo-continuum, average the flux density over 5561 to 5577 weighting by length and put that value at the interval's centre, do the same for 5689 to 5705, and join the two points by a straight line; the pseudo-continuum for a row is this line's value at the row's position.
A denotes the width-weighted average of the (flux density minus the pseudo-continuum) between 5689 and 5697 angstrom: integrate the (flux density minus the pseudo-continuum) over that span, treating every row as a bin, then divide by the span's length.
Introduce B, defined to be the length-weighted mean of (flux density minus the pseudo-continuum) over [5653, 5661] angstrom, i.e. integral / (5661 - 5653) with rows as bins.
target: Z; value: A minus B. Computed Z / 2.9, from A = 1.6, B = -1.3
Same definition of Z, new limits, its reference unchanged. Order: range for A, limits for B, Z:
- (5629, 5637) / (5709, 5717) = 10.5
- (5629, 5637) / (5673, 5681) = 1.9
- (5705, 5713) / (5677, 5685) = -13.8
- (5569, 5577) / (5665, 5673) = 6.1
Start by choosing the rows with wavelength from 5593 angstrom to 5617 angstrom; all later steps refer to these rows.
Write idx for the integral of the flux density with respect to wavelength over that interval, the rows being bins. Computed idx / 4024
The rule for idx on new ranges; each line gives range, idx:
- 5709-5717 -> 1276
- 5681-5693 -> 2100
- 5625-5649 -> 4108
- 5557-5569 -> 2076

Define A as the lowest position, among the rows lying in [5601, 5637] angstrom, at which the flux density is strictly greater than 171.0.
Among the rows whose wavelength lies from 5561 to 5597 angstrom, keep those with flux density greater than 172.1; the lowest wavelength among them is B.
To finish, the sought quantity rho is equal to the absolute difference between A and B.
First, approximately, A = 5611.0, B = 5563.0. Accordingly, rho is 48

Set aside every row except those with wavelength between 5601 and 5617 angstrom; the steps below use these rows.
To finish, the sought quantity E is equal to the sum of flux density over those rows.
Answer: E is 693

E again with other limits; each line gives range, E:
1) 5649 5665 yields 672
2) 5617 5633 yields 650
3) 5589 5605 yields 630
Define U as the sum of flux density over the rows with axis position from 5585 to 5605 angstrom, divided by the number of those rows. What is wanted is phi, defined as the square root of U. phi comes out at 12.6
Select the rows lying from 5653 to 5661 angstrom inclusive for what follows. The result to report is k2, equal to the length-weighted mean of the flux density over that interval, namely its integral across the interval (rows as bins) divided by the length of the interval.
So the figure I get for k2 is 171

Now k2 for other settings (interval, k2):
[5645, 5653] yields 174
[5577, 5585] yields 185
